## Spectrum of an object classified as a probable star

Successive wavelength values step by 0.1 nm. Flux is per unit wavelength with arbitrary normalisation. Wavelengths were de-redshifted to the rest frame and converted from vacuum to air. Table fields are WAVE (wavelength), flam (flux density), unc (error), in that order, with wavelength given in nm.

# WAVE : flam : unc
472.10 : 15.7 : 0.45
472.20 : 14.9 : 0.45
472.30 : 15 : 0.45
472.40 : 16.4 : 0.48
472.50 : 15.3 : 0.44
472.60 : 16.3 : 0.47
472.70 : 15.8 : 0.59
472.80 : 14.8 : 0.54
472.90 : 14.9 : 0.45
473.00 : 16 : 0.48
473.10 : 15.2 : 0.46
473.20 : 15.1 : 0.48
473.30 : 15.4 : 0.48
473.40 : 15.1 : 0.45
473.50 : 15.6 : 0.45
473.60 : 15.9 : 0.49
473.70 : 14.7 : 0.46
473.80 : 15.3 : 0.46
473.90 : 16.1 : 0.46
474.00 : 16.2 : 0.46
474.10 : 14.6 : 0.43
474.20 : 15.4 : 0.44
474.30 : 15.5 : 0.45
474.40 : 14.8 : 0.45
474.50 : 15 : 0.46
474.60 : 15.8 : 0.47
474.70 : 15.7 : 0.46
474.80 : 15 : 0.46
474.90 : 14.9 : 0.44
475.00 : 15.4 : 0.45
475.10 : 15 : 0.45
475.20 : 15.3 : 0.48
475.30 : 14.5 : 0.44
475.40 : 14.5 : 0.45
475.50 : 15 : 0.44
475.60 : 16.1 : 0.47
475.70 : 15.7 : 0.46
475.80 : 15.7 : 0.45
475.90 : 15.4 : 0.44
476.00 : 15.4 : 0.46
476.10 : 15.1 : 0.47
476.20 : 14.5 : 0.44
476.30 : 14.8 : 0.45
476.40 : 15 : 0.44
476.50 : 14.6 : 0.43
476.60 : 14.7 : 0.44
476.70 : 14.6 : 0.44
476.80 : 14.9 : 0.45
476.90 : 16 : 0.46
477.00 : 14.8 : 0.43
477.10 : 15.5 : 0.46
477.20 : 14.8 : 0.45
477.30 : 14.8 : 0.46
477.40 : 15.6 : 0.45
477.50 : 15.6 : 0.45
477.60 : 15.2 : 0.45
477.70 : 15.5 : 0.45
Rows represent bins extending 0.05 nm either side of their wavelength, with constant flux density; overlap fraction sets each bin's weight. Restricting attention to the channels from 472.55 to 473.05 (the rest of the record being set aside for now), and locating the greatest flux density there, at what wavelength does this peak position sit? 472.60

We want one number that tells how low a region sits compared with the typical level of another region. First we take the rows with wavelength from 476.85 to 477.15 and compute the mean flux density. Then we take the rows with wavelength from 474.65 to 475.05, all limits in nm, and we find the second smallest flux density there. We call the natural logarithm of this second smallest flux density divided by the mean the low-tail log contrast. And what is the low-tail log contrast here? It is -0.0285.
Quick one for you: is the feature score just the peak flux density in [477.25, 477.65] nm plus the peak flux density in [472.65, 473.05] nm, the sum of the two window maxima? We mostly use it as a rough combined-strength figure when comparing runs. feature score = 31.6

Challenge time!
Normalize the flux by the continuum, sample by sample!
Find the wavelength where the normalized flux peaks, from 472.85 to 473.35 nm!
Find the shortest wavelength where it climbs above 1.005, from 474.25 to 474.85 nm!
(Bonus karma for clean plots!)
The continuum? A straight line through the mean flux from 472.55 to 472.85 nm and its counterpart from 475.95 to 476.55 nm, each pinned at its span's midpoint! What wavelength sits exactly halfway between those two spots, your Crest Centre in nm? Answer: 473.65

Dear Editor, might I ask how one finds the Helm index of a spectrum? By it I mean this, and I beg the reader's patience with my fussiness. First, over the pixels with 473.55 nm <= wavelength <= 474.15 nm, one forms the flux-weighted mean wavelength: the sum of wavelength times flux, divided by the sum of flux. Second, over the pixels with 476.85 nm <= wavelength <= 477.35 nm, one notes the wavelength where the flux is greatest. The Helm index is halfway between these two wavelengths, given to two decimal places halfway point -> 475.37 nm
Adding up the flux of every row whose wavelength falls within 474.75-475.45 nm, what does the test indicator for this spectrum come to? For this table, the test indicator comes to 105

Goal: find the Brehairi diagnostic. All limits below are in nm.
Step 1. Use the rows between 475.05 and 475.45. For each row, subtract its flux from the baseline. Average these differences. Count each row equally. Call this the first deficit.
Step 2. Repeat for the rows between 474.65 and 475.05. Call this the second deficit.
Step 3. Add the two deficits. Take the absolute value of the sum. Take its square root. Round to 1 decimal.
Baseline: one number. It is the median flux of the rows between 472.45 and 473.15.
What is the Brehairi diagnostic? 0.7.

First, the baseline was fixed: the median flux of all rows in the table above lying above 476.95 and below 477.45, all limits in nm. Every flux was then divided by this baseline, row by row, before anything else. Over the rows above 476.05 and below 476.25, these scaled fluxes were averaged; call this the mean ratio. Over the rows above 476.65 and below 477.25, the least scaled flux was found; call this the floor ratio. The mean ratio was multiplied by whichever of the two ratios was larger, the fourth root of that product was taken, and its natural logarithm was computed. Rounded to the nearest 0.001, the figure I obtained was 0.000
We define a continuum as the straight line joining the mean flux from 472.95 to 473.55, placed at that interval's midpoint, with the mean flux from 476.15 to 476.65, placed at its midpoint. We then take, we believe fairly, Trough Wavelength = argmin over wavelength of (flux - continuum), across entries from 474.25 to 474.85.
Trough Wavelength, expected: 474.40 nm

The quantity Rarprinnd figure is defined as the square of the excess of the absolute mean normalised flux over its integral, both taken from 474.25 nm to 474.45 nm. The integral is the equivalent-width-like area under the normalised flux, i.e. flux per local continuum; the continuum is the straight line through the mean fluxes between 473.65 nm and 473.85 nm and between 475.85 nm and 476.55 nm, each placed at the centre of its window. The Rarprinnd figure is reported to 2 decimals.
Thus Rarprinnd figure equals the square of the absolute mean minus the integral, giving 0.65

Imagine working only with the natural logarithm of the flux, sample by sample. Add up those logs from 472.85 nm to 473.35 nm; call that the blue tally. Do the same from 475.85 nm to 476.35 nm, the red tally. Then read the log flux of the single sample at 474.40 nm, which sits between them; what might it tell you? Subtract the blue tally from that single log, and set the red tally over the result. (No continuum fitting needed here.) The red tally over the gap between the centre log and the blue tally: -1.24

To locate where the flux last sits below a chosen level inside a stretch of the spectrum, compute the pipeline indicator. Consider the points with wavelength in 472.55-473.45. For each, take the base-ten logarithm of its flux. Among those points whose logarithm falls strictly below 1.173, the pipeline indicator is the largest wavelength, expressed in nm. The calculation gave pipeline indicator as 472.80 nm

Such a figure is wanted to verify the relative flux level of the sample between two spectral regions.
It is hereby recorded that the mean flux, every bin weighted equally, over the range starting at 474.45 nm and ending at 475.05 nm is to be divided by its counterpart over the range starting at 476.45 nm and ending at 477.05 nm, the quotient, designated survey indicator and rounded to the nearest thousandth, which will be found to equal 1.025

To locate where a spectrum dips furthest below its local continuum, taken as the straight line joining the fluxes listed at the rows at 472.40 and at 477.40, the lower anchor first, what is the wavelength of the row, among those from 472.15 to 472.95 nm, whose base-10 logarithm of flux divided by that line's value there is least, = 472.80 nm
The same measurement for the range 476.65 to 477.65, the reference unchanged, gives 476.70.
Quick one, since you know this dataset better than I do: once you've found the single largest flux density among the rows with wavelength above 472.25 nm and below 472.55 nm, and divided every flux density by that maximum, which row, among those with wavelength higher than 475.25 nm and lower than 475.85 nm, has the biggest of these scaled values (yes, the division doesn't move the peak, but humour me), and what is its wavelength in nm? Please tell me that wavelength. 475.60 nm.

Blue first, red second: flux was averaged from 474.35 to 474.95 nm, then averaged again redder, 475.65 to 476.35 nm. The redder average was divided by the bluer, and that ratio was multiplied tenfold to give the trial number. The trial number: 10.0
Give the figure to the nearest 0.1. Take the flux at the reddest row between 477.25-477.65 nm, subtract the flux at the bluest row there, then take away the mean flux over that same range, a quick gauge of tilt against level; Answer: -14.9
